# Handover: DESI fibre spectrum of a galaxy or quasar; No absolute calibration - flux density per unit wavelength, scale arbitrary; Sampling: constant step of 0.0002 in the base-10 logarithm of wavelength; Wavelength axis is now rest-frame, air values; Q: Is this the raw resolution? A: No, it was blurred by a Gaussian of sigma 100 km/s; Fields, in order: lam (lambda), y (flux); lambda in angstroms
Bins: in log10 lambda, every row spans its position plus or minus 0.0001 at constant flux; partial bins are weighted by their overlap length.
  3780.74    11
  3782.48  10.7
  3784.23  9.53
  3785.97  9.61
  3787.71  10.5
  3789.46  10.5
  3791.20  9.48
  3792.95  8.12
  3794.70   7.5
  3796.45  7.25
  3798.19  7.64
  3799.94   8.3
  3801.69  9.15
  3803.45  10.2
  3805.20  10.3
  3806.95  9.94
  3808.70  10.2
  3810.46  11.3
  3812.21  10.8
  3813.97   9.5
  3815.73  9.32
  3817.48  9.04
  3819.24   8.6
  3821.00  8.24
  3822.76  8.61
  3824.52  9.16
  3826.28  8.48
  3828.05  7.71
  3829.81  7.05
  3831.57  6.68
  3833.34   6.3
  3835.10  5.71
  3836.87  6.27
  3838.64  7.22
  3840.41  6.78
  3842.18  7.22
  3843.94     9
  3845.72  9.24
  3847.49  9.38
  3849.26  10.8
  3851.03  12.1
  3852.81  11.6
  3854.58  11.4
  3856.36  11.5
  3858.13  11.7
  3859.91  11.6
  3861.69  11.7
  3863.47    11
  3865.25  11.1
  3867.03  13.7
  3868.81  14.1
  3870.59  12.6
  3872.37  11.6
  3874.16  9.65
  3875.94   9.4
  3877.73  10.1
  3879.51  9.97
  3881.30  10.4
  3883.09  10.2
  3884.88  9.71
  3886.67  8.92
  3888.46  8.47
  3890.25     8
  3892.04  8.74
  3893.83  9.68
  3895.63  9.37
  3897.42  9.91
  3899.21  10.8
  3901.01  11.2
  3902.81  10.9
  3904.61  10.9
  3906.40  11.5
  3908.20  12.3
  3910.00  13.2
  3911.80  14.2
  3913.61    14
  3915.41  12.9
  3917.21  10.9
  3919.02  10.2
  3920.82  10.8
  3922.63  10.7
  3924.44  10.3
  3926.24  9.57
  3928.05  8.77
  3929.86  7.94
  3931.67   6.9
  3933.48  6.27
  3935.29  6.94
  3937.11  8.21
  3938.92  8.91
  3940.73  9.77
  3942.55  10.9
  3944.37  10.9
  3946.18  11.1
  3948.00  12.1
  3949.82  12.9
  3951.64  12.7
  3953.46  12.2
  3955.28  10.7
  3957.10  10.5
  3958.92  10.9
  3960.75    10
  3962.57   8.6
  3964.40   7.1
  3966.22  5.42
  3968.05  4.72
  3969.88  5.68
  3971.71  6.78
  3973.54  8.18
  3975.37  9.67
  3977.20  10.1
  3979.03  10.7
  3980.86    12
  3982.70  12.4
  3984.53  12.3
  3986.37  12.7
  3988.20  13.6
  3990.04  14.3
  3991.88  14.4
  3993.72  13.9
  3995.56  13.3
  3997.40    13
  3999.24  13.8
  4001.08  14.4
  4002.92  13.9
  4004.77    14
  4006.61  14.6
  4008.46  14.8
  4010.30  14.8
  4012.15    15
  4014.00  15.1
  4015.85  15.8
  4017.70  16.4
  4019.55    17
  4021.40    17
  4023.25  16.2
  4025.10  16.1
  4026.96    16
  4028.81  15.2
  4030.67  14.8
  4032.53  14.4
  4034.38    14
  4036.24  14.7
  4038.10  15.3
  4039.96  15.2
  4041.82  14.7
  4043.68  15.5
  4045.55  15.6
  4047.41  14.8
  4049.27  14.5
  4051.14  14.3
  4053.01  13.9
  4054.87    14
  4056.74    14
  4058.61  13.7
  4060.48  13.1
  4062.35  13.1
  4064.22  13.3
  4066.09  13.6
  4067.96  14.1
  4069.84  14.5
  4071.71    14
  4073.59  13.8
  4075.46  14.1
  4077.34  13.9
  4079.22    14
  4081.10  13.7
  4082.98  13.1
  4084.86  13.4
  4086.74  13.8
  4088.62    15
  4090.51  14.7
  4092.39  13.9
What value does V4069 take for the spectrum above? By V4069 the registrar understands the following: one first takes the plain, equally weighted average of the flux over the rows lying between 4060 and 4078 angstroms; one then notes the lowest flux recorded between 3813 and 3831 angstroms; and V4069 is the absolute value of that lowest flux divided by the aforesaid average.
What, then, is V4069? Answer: 0.51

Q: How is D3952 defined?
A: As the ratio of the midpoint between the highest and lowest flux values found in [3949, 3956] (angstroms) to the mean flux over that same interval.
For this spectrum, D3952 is 0.97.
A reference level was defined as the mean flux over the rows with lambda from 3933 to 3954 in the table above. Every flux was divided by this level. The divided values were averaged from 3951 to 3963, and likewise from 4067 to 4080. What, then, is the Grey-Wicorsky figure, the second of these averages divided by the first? 1.30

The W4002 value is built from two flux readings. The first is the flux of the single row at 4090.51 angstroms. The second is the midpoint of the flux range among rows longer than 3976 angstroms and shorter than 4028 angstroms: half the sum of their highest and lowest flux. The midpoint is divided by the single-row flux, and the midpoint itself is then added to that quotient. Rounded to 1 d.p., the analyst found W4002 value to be 14.5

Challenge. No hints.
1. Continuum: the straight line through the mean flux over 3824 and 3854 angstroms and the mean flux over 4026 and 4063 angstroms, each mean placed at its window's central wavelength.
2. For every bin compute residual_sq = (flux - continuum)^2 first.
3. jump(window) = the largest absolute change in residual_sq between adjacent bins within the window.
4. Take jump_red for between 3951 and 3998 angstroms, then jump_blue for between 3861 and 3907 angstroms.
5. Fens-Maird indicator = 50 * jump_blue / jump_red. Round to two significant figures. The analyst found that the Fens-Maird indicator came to 41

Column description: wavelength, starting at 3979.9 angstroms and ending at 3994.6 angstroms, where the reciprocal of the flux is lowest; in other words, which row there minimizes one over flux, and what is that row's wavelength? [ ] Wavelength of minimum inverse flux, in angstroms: 3991.88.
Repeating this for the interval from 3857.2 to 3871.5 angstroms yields 3868.81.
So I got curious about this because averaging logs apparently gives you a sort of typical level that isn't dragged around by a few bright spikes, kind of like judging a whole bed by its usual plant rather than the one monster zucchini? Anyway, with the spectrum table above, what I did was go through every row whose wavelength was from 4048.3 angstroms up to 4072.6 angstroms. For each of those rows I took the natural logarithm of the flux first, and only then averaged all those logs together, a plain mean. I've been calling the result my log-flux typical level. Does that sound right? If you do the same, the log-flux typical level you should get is 2.6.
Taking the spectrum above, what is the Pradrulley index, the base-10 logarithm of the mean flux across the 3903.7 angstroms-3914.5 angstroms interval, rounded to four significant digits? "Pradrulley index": 1.103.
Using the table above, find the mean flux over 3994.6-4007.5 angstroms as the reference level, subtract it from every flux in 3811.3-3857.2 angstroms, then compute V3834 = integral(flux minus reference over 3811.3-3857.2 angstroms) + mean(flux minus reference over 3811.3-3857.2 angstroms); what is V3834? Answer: -239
